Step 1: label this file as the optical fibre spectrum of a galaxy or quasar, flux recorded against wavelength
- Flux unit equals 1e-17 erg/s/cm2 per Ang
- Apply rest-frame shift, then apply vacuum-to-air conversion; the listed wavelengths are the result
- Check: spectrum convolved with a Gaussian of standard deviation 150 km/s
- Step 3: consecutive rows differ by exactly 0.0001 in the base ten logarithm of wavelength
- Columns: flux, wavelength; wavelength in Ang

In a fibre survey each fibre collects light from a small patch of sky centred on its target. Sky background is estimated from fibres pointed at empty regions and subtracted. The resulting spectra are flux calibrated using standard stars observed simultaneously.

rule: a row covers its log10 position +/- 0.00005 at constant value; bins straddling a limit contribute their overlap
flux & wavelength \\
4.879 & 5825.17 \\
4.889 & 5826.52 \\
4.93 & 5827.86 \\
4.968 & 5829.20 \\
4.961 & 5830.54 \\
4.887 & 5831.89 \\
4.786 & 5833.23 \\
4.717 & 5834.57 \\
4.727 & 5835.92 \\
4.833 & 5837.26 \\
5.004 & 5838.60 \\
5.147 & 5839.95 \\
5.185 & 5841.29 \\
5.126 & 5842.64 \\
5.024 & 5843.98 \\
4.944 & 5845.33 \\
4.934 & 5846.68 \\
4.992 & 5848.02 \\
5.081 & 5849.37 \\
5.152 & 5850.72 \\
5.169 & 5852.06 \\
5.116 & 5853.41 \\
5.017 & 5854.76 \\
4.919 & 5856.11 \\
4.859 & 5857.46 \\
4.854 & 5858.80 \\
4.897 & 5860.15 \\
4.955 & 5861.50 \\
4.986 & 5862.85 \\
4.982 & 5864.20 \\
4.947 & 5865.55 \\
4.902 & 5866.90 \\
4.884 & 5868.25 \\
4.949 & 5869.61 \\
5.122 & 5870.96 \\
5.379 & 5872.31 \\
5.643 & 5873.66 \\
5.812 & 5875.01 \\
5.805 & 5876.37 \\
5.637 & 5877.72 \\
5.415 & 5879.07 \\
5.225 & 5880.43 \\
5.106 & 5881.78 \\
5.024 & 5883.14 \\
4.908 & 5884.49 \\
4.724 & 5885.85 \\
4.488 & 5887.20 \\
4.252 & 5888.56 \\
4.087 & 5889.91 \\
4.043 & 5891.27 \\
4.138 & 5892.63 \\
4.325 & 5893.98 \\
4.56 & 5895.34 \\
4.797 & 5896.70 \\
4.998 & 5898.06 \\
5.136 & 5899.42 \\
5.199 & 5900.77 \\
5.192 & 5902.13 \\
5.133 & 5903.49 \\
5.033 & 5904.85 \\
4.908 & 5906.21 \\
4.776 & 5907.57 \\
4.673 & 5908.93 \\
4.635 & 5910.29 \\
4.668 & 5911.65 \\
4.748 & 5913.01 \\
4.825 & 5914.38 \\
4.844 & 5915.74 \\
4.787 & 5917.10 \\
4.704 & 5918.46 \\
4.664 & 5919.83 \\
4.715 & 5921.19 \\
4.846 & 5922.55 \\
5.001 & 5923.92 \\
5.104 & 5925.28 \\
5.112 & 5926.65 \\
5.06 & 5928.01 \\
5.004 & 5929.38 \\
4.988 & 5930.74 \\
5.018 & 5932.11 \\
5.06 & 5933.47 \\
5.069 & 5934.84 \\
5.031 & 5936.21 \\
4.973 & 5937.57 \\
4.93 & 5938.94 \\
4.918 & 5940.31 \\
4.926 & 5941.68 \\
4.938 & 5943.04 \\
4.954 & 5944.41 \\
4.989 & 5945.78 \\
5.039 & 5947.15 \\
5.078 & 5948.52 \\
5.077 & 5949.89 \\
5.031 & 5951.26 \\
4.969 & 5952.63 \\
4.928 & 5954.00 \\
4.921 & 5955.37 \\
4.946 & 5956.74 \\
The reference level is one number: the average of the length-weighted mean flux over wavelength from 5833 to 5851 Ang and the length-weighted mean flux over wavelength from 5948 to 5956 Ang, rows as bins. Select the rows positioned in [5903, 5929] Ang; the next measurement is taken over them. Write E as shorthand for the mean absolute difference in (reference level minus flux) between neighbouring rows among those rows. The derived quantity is 0.077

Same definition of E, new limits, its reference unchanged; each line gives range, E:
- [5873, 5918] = 0.123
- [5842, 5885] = 0.091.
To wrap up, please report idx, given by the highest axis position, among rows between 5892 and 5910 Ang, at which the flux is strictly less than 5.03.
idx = 5908.93 Ang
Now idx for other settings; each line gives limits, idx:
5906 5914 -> 5913.01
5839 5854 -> 5848.02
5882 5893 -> 5892.63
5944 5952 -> 5945.78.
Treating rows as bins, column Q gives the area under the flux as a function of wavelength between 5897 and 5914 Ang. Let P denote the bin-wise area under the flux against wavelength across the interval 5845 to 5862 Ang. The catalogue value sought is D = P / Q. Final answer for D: 1.02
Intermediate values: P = 85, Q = 84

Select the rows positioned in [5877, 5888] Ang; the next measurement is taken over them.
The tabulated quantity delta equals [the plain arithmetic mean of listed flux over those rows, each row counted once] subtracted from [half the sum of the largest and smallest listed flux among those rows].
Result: -0.003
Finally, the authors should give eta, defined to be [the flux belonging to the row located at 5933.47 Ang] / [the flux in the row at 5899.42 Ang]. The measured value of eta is 0.99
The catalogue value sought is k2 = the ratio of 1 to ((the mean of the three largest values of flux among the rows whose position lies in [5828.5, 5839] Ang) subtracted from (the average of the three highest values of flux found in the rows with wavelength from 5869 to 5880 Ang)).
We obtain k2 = 1.3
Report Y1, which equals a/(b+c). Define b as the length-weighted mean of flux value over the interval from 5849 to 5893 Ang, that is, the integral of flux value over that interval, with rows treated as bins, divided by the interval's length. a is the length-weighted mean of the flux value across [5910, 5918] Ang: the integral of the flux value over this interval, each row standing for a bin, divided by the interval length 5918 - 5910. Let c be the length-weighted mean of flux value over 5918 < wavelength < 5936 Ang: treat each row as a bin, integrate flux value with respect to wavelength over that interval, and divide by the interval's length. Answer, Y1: 0.478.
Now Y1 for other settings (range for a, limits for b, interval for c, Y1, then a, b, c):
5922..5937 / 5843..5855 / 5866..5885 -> 0.487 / 5.03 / 5.05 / 5.27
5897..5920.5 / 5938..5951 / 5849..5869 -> 0.489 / 4.88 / 4.98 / 4.98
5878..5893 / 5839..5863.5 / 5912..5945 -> 0.474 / 4.71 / 5.02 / 4.92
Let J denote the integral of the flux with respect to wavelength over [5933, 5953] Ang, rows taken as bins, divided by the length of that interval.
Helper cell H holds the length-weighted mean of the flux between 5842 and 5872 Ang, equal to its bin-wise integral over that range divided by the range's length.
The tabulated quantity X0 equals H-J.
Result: 0.0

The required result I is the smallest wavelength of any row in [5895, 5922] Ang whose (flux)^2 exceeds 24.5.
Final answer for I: 5898.06 Ang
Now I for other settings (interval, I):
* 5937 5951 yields 5937.57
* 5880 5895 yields 5880.43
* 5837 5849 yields 5838.60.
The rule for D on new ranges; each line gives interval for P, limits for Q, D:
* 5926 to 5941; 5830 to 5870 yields 0.38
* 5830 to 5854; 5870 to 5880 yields 2.17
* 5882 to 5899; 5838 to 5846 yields 1.91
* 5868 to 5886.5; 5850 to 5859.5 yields 2.05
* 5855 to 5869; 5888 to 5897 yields 1.78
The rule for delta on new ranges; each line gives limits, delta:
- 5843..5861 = 0.015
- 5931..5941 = -0.006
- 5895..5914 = -0.010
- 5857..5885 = 0.176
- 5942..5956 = 0.007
